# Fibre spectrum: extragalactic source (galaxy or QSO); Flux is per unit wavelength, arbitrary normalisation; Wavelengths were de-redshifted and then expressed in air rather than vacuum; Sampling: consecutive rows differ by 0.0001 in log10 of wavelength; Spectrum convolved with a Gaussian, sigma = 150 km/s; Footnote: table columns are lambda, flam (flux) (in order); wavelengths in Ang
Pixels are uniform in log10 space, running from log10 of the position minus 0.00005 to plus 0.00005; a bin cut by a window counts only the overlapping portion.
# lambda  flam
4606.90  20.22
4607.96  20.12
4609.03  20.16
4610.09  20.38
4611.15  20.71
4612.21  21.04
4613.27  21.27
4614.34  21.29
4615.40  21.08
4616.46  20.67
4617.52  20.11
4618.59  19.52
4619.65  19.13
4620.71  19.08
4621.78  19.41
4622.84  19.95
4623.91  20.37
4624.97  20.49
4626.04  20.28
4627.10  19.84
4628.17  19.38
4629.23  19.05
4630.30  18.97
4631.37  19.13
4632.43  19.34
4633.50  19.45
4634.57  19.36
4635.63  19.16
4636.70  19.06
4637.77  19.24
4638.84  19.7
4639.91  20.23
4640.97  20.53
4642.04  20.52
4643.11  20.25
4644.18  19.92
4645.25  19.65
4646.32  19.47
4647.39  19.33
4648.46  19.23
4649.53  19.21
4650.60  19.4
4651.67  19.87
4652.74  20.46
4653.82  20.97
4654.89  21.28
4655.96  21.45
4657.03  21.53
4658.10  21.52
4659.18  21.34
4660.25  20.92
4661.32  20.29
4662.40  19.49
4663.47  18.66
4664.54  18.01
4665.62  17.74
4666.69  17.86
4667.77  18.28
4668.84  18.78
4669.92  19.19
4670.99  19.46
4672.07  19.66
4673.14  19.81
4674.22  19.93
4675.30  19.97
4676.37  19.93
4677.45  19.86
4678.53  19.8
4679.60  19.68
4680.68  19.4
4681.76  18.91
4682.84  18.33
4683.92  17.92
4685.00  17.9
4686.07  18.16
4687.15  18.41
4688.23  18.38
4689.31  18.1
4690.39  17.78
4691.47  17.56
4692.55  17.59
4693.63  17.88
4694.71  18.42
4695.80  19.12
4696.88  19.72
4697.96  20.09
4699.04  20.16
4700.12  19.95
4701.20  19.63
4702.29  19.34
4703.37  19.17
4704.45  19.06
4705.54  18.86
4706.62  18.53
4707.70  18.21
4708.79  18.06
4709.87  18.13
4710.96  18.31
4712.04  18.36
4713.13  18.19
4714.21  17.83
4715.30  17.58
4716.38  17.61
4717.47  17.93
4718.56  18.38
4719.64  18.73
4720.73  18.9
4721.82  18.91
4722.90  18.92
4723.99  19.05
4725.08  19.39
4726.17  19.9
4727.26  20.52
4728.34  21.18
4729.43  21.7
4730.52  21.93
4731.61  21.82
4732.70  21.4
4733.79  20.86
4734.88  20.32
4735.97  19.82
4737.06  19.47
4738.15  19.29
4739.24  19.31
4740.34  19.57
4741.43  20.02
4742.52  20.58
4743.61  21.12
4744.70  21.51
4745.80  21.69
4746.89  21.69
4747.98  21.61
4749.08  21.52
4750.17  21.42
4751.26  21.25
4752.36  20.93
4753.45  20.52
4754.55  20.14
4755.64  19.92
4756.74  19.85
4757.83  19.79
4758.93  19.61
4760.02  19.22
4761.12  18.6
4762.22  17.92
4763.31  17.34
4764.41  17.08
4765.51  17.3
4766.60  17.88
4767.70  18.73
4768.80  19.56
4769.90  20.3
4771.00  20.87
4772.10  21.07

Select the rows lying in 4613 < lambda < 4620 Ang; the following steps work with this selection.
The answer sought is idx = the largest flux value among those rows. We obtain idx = 21.29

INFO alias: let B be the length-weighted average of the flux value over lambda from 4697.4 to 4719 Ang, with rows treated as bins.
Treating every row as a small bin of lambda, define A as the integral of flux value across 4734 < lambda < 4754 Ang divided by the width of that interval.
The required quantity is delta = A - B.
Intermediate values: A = 20.6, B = 18.7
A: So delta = 1.98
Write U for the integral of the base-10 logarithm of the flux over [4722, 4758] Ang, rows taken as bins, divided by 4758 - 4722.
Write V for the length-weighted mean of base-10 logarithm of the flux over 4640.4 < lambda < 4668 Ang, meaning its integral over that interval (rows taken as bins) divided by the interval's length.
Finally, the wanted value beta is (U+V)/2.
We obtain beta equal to 1.31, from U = 1.31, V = 1.30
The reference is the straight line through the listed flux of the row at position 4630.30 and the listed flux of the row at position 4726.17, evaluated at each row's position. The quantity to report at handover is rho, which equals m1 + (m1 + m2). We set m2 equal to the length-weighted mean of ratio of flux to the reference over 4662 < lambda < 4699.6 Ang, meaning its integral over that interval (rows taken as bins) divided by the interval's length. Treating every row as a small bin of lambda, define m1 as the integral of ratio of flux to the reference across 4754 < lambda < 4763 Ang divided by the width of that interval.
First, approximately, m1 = 0.96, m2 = 0.97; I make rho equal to 2.88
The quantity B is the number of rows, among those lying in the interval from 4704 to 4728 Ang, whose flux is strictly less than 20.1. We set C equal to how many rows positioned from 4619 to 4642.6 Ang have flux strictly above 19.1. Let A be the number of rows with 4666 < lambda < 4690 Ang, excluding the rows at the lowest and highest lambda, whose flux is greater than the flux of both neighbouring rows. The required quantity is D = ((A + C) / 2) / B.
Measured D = 0.48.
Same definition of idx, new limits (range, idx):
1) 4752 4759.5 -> 20.93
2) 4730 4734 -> 21.93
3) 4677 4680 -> 19.86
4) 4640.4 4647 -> 20.53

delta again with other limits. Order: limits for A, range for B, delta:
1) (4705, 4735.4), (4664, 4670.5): 0.95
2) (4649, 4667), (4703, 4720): 1.73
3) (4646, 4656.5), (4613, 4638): 0.32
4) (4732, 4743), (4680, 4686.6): 1.62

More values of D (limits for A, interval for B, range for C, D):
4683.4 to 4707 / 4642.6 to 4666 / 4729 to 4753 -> 1.00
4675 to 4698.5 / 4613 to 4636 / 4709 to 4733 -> 0.32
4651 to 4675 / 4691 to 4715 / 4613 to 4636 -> 0.48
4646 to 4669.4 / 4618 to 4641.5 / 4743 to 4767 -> 0.50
